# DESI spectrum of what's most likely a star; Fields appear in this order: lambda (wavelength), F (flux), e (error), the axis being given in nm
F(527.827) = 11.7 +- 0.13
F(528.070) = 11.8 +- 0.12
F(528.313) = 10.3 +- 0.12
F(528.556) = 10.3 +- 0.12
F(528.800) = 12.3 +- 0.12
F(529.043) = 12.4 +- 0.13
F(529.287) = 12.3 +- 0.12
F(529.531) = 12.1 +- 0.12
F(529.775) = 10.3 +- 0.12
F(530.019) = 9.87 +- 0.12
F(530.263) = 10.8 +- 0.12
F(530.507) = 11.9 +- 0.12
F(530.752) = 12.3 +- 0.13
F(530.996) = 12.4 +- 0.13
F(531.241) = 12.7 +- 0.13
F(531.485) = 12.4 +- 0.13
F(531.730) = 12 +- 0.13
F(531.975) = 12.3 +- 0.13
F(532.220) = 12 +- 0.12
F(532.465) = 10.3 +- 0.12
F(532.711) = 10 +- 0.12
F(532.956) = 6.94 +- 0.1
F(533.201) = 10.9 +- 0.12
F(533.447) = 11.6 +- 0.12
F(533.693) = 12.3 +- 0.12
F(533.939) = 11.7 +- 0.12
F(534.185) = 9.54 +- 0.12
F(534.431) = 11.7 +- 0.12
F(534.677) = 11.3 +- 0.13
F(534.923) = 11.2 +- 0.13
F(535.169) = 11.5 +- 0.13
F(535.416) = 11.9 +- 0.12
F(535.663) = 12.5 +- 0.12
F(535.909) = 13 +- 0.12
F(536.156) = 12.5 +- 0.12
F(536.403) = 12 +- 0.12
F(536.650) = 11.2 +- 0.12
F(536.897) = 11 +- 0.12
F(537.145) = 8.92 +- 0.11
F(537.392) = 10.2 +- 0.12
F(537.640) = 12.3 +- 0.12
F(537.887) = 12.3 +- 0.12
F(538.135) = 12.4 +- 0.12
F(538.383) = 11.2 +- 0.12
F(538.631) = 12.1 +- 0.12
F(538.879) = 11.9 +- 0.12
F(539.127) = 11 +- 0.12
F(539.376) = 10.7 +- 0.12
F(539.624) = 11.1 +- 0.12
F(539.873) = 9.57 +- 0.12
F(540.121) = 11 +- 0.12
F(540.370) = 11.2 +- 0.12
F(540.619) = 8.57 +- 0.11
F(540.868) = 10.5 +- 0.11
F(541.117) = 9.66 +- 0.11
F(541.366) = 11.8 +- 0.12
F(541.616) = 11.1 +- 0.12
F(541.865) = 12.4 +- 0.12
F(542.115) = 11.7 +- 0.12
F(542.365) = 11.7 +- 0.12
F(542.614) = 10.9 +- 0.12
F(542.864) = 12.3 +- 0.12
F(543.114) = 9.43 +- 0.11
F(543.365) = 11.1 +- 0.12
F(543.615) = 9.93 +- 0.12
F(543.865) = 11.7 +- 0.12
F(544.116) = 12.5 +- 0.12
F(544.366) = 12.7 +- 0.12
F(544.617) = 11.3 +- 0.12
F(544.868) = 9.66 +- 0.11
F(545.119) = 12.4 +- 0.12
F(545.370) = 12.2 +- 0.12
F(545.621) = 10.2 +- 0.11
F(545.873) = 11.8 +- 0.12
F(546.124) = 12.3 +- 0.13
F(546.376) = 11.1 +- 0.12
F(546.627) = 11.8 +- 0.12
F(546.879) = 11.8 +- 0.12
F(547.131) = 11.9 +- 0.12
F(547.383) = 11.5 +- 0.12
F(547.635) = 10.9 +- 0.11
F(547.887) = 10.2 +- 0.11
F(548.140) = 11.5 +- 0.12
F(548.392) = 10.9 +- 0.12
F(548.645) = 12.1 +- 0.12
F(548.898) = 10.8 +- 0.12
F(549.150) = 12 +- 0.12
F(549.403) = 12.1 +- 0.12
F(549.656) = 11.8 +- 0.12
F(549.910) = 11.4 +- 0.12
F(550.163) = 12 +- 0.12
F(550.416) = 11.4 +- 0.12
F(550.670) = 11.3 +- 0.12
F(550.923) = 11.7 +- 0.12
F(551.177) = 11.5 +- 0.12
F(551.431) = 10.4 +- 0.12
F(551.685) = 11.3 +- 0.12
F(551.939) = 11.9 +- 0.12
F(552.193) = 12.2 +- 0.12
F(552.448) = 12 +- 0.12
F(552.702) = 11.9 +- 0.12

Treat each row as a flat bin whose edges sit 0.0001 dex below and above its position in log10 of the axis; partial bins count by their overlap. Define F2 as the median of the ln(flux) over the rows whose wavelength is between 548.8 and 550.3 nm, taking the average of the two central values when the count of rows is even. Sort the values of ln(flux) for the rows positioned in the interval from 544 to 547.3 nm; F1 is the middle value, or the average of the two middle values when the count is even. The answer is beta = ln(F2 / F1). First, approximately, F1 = 2.47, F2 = 2.48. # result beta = 0.003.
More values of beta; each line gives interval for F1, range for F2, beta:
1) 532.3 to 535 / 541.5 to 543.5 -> 0.007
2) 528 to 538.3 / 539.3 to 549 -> -0.023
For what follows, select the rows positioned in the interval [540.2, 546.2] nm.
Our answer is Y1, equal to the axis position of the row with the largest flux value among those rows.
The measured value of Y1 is 544.366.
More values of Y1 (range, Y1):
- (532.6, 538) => 535.909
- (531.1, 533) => 531.241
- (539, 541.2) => 540.370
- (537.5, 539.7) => 538.135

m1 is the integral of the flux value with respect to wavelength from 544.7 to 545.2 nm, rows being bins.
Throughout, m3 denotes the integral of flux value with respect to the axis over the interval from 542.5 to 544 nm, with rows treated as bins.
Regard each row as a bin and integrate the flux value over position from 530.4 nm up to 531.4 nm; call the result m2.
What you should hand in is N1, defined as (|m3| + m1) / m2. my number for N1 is 1.8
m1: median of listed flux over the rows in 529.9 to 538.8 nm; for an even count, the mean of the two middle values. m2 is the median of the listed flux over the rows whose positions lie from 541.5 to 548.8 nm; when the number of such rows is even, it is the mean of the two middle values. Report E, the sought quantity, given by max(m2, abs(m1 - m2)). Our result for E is 11.7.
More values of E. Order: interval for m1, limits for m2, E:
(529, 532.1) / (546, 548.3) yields 11.5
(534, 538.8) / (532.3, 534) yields 10.9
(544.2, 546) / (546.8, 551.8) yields 11.5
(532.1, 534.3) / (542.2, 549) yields 11.5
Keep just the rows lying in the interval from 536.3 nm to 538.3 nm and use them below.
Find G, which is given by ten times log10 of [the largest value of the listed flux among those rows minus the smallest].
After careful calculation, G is 5.4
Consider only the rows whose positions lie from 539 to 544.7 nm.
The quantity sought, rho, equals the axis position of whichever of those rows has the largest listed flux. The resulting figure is 544.366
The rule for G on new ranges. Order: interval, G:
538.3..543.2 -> 5.8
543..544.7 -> 5.1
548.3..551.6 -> 2.3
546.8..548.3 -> 2.3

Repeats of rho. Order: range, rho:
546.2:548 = 547.131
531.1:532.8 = 531.241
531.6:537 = 535.909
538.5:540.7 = 538.631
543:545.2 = 544.366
